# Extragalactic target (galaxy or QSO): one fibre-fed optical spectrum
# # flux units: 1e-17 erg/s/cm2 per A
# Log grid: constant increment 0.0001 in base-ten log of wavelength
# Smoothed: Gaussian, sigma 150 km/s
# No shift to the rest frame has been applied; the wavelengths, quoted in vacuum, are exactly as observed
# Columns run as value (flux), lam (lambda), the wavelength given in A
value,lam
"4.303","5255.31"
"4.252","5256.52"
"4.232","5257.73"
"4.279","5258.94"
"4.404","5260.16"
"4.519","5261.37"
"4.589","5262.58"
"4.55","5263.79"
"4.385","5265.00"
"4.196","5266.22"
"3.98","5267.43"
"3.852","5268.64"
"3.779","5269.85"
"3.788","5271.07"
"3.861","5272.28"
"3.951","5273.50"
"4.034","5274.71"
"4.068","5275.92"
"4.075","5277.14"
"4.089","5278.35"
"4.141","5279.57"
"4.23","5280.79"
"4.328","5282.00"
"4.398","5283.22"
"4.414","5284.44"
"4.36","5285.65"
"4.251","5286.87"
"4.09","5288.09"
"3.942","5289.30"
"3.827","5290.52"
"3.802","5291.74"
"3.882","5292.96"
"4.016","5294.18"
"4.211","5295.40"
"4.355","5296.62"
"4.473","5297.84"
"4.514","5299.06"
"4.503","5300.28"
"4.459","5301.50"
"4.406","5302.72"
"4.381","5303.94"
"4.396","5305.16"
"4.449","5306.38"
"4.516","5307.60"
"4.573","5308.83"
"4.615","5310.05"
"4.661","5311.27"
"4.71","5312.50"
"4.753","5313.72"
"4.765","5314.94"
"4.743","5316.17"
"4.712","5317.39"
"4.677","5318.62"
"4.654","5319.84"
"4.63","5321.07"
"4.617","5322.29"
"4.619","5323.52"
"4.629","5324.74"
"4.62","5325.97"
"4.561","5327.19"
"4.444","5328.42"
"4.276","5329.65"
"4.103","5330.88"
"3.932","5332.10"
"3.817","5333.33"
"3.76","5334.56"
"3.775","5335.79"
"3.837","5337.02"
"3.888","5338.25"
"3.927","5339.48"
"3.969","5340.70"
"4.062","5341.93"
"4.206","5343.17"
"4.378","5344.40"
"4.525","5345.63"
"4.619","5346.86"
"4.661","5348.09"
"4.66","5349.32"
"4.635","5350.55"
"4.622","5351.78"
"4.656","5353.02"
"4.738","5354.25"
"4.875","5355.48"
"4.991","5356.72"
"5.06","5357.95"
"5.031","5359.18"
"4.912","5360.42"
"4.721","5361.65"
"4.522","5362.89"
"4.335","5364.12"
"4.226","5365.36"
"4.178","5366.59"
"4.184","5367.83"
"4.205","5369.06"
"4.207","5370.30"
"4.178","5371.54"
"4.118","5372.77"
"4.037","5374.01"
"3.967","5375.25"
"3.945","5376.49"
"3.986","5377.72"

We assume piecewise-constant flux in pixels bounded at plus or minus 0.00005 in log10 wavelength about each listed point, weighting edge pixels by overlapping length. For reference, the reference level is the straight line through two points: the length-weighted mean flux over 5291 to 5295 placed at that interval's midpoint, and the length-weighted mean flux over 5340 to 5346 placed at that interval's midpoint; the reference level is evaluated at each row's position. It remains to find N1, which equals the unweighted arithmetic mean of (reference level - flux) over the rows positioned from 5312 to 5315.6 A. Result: -0.71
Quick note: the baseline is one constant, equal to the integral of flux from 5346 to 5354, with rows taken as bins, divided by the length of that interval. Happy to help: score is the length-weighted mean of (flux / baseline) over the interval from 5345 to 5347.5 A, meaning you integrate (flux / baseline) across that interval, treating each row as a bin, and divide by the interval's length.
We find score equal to 0.99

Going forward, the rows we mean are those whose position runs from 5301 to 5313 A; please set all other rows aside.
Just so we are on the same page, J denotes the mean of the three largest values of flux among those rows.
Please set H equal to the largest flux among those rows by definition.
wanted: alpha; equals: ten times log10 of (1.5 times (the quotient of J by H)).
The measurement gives 1.72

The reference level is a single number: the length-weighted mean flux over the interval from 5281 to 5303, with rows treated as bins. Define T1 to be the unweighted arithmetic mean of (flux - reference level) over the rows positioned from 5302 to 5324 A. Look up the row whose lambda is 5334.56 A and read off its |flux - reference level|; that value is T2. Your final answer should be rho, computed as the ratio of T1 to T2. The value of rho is 0.79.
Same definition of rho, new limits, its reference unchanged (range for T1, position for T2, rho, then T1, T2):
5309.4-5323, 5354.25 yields 0.90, 0.45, 0.51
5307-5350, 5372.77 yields 1.43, 0.16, 0.11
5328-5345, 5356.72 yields -0.27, -0.21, 0.76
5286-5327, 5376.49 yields 0.71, 0.20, 0.29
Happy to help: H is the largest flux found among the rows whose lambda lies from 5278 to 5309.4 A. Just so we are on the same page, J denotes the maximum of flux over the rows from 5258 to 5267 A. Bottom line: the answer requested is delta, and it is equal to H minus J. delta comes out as 0.0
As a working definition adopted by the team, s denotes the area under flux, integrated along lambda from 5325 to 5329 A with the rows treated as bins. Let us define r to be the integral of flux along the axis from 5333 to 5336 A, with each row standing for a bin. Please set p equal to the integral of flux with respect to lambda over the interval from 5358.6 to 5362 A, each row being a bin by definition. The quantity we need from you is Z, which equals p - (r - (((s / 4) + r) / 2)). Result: 13.3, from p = 16.7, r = 11.3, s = 18.2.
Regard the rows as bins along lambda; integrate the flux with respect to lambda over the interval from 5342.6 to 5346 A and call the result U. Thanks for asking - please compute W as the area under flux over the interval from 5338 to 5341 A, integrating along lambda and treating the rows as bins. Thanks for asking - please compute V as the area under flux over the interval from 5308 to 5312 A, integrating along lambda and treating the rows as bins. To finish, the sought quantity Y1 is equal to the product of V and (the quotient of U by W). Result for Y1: 23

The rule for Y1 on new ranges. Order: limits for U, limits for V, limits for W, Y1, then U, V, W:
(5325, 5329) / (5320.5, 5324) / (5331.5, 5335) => 22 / 18.2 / 16.2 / 13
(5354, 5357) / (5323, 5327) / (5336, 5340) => 17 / 14.6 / 18.5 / 15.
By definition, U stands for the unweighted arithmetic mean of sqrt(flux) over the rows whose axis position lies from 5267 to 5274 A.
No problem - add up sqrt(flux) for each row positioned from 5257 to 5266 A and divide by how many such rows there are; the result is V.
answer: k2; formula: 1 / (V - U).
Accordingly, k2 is 7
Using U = 1.97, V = 2.10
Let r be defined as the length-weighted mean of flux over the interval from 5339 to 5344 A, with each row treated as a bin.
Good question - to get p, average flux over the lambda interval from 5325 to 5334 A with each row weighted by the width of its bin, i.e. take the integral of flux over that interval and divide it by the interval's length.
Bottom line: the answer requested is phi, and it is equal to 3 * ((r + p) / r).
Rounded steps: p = 4.26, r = 4.06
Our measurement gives 6.15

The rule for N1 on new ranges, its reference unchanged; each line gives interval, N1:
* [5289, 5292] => 0.04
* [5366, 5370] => 0.17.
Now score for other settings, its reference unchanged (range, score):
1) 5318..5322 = 1.00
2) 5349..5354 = 1.00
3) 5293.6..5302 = 0.94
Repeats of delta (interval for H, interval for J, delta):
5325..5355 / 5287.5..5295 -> 0.6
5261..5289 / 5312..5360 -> -0.5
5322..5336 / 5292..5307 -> 0.1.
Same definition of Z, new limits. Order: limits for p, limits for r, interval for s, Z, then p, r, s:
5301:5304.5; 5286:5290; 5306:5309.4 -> 9.2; 15.5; 16.4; 15.3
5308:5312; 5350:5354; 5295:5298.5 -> 11.0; 18.4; 18.6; 15.2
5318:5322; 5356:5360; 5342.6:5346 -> 10.4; 18.6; 20.0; 14.8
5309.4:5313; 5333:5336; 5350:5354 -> 13.4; 16.8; 11.3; 18.6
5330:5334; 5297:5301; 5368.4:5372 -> 8.8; 15.9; 18.0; 15.1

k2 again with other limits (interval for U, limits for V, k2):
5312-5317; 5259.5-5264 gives -19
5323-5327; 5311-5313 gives 69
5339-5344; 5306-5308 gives 9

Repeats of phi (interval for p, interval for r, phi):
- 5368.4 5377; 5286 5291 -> 6.03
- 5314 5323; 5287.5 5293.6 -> 6.60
